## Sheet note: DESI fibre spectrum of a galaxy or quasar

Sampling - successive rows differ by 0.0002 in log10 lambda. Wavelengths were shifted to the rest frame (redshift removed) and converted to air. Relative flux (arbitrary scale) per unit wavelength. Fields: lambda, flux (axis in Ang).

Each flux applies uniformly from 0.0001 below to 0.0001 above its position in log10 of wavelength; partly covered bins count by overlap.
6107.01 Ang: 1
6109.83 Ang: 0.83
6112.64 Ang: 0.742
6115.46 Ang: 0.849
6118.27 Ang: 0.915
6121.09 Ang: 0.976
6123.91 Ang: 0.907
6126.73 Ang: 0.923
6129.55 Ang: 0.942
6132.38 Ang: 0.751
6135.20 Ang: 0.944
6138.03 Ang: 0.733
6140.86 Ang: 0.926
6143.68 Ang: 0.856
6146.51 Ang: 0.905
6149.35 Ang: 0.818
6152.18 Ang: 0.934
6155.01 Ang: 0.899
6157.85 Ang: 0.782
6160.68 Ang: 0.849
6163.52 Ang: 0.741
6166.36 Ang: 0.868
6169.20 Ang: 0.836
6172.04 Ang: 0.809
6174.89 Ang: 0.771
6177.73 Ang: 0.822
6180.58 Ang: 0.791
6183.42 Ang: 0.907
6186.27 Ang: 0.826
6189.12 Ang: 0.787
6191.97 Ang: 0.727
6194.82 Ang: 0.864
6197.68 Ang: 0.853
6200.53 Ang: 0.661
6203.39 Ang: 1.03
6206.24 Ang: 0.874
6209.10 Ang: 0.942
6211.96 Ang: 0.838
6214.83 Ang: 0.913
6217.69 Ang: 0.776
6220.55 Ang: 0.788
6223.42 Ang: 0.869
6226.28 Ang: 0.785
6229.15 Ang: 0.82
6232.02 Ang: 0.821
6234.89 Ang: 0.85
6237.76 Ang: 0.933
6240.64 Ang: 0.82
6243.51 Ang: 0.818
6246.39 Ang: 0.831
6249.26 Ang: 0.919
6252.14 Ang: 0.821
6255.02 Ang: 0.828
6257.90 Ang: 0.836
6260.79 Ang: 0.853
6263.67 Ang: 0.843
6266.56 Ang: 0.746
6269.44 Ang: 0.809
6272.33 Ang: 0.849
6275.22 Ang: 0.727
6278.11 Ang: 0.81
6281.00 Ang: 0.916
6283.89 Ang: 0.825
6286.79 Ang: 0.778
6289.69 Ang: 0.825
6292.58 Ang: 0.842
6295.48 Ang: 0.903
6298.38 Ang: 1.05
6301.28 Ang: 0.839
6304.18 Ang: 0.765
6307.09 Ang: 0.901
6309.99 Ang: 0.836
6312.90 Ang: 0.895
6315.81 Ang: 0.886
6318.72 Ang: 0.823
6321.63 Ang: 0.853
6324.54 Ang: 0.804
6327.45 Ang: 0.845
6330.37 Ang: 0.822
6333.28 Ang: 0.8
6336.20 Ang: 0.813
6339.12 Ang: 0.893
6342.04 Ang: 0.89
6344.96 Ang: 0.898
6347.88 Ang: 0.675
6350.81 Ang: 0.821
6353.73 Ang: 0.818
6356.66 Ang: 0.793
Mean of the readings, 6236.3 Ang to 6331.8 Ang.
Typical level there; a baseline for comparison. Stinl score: 0.844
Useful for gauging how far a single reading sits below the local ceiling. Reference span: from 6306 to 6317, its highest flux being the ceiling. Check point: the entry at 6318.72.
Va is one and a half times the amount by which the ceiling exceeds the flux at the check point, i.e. 0.12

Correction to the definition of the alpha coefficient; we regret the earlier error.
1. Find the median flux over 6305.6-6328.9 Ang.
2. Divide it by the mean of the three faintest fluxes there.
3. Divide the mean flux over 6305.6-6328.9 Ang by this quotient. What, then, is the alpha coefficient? 0.83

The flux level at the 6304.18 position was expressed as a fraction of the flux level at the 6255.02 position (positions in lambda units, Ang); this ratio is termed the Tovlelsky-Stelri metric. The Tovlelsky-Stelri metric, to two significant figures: 0.92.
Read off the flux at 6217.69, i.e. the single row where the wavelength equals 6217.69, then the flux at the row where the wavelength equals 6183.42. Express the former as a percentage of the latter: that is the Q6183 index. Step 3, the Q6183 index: 86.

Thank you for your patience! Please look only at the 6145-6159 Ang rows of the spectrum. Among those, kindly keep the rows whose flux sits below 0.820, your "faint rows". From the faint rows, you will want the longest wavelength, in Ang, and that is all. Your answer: 6157.85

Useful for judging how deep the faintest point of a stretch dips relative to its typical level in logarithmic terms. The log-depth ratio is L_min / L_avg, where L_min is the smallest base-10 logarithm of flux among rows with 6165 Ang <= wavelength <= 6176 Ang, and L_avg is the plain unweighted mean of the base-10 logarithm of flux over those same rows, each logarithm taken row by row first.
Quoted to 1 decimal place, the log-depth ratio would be 1.3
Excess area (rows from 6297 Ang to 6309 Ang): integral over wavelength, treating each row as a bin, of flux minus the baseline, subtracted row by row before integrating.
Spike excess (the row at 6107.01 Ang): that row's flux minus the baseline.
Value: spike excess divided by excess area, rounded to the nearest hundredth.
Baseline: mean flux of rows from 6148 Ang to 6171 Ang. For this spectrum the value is 0.29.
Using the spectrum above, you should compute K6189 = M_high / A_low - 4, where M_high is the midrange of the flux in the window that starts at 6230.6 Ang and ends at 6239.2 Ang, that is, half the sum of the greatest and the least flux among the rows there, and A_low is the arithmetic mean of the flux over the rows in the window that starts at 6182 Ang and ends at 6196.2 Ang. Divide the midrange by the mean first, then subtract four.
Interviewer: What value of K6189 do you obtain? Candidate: -2.93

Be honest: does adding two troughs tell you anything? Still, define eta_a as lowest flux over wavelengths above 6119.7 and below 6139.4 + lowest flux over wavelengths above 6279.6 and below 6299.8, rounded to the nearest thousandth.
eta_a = 1.511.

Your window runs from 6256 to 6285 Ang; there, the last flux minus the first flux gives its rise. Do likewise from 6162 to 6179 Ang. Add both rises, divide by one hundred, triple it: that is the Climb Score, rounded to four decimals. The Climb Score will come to 0.0021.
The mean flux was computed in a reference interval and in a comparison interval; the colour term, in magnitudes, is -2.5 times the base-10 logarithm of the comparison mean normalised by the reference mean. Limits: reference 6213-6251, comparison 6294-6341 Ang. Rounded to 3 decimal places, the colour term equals -0.021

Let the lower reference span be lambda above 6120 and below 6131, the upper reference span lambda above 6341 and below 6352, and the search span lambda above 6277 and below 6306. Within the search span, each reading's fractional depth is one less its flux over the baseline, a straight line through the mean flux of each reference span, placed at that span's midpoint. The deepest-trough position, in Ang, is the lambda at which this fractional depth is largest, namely 6304.18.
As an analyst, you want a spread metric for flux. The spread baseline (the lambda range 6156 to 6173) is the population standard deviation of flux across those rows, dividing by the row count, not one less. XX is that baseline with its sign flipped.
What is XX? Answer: -0.043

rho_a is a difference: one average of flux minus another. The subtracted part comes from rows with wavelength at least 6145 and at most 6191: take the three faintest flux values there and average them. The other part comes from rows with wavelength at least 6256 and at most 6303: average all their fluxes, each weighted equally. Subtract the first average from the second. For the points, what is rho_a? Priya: 0.076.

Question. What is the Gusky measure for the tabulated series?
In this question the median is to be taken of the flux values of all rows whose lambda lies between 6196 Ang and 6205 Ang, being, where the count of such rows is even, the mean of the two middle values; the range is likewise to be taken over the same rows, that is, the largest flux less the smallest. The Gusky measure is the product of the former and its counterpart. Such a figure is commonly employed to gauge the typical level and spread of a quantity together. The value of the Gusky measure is 0.31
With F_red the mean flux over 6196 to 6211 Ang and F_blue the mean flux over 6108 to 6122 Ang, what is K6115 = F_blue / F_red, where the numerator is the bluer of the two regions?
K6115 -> 0.99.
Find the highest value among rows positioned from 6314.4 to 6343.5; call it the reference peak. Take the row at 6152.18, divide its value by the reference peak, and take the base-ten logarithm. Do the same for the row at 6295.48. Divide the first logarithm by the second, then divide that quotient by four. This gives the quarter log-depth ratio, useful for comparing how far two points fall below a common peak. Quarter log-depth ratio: 1.0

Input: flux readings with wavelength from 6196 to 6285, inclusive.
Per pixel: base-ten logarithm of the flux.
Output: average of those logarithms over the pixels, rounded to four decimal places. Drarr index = -0.0777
